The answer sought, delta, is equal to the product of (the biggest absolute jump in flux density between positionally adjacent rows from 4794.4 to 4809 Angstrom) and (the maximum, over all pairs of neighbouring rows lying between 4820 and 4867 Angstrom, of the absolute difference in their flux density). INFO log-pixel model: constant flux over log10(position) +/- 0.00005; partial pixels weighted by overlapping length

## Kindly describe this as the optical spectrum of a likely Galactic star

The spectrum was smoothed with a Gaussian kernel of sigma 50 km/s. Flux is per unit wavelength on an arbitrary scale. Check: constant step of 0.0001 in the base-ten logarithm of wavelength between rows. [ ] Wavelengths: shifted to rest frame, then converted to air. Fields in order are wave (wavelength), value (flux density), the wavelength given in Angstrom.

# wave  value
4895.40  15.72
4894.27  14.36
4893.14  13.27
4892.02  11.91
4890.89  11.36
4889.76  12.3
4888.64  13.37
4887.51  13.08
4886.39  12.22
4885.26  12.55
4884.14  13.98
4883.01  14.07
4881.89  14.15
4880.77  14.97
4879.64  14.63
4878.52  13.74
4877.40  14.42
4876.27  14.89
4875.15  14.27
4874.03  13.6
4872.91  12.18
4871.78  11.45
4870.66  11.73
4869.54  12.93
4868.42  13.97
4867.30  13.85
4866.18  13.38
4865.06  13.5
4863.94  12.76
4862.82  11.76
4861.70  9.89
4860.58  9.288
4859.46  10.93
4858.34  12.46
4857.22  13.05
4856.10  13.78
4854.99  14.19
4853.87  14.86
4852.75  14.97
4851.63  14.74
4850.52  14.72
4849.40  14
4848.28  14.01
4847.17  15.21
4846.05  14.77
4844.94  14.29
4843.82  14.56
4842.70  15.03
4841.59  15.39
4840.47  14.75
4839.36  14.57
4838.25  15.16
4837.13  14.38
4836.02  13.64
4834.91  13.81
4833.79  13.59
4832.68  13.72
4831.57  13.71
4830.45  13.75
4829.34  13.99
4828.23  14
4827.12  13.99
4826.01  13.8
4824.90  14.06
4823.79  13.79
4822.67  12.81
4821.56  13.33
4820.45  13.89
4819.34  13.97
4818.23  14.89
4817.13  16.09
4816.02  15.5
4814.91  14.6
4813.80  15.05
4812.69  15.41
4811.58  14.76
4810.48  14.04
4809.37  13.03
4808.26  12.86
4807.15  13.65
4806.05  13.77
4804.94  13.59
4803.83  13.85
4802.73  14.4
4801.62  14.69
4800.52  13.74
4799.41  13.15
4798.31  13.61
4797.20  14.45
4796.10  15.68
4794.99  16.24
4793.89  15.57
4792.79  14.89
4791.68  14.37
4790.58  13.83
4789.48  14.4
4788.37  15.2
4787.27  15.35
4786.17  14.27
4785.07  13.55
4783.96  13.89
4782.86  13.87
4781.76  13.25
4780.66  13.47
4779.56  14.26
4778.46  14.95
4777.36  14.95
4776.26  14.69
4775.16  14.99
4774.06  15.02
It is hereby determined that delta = 2.3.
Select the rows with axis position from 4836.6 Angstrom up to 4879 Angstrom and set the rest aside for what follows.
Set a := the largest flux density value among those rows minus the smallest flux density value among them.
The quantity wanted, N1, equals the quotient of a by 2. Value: 3.1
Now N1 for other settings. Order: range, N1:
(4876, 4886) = 1.2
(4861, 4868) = 2.0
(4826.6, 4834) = 0.2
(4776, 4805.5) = 1.5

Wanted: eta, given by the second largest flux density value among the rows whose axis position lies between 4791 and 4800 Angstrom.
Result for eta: 15.68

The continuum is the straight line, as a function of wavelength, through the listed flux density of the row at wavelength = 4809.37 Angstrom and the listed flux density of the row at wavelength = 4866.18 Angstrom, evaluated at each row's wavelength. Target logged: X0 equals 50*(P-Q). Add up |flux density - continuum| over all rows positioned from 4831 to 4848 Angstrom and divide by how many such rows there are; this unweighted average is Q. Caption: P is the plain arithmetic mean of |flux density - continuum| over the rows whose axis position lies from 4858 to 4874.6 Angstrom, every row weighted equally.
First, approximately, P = 1.3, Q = 1.22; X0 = 4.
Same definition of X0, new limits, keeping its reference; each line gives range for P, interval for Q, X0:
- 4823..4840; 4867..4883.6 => -5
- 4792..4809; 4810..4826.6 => -2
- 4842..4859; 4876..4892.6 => 9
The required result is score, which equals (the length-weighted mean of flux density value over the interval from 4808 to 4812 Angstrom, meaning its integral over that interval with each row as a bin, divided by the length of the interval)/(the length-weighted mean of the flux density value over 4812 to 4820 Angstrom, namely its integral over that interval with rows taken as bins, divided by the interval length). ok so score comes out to 0.91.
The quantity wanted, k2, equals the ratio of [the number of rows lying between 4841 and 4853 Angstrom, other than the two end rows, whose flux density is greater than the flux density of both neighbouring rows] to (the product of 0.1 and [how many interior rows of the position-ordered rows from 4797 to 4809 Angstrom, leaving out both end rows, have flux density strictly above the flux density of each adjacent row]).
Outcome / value 5.0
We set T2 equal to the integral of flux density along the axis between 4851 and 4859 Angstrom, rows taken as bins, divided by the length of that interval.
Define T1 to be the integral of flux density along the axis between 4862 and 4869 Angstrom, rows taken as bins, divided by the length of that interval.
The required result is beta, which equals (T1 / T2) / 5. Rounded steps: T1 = 13.1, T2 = 14.0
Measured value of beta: 0.19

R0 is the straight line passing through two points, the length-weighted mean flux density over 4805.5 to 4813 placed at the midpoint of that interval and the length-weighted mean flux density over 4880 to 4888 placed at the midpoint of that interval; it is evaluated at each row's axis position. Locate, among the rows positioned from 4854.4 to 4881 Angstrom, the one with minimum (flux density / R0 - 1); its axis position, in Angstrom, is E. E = 4860.58 Angstrom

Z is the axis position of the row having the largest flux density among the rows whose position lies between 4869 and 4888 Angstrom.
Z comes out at 4880.77 Angstrom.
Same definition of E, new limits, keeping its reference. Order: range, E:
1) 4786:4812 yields 4808.26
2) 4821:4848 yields 4822.67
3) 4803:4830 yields 4808.26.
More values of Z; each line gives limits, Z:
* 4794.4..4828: 4794.99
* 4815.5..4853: 4817.13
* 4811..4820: 4817.13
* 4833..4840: 4838.25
